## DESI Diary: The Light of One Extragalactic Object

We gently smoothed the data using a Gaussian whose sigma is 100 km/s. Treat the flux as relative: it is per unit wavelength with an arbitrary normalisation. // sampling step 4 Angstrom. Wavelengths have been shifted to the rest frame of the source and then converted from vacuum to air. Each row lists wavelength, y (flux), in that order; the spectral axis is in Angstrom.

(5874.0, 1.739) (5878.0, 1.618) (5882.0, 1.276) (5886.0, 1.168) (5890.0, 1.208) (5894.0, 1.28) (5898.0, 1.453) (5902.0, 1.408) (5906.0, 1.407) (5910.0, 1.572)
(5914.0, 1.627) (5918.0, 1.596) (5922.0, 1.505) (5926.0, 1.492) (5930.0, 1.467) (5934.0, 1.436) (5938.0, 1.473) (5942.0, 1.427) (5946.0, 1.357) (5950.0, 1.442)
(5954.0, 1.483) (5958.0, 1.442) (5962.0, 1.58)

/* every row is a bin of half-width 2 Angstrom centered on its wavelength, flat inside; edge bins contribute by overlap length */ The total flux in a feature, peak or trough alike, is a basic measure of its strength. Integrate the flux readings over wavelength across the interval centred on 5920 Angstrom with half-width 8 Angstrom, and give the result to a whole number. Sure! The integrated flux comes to 25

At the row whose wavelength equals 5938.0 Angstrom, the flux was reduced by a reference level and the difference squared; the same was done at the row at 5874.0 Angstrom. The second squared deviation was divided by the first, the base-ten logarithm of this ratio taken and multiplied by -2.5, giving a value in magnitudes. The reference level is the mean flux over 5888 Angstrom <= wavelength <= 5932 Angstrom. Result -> -6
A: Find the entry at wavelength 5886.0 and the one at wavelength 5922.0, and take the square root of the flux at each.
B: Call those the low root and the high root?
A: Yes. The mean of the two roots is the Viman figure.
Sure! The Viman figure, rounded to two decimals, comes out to 1.15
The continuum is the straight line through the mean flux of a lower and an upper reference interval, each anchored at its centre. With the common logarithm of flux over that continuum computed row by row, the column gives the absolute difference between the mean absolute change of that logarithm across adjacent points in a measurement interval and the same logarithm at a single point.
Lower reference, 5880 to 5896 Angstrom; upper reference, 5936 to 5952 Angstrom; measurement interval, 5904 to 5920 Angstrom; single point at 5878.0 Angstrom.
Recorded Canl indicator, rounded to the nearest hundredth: 0.11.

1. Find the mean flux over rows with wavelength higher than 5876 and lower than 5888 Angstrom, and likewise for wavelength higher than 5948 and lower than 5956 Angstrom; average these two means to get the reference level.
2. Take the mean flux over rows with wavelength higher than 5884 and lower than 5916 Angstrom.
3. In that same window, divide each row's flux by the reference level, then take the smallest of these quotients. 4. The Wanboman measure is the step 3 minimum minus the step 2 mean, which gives -0.56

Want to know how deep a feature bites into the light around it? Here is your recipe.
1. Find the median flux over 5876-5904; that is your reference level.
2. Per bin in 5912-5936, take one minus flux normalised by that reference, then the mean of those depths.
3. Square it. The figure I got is 0.035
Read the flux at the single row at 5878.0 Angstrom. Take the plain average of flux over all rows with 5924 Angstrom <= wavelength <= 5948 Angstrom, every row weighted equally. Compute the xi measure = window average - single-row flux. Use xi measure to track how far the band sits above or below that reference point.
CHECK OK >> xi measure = -0.18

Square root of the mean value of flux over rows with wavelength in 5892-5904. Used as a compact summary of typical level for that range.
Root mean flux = 1.17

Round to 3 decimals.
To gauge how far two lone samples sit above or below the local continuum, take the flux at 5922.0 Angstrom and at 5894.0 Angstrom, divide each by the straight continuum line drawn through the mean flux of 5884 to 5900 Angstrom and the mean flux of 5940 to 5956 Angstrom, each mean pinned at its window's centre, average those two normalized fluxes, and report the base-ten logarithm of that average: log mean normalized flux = 0.023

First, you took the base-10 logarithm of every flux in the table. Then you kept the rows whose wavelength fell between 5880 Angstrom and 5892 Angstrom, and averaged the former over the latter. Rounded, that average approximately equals 0.085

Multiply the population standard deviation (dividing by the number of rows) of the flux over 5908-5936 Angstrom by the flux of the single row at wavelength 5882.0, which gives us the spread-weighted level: 0.084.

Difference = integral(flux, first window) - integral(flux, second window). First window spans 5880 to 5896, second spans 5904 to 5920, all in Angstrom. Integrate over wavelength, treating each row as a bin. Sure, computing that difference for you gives -5.1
